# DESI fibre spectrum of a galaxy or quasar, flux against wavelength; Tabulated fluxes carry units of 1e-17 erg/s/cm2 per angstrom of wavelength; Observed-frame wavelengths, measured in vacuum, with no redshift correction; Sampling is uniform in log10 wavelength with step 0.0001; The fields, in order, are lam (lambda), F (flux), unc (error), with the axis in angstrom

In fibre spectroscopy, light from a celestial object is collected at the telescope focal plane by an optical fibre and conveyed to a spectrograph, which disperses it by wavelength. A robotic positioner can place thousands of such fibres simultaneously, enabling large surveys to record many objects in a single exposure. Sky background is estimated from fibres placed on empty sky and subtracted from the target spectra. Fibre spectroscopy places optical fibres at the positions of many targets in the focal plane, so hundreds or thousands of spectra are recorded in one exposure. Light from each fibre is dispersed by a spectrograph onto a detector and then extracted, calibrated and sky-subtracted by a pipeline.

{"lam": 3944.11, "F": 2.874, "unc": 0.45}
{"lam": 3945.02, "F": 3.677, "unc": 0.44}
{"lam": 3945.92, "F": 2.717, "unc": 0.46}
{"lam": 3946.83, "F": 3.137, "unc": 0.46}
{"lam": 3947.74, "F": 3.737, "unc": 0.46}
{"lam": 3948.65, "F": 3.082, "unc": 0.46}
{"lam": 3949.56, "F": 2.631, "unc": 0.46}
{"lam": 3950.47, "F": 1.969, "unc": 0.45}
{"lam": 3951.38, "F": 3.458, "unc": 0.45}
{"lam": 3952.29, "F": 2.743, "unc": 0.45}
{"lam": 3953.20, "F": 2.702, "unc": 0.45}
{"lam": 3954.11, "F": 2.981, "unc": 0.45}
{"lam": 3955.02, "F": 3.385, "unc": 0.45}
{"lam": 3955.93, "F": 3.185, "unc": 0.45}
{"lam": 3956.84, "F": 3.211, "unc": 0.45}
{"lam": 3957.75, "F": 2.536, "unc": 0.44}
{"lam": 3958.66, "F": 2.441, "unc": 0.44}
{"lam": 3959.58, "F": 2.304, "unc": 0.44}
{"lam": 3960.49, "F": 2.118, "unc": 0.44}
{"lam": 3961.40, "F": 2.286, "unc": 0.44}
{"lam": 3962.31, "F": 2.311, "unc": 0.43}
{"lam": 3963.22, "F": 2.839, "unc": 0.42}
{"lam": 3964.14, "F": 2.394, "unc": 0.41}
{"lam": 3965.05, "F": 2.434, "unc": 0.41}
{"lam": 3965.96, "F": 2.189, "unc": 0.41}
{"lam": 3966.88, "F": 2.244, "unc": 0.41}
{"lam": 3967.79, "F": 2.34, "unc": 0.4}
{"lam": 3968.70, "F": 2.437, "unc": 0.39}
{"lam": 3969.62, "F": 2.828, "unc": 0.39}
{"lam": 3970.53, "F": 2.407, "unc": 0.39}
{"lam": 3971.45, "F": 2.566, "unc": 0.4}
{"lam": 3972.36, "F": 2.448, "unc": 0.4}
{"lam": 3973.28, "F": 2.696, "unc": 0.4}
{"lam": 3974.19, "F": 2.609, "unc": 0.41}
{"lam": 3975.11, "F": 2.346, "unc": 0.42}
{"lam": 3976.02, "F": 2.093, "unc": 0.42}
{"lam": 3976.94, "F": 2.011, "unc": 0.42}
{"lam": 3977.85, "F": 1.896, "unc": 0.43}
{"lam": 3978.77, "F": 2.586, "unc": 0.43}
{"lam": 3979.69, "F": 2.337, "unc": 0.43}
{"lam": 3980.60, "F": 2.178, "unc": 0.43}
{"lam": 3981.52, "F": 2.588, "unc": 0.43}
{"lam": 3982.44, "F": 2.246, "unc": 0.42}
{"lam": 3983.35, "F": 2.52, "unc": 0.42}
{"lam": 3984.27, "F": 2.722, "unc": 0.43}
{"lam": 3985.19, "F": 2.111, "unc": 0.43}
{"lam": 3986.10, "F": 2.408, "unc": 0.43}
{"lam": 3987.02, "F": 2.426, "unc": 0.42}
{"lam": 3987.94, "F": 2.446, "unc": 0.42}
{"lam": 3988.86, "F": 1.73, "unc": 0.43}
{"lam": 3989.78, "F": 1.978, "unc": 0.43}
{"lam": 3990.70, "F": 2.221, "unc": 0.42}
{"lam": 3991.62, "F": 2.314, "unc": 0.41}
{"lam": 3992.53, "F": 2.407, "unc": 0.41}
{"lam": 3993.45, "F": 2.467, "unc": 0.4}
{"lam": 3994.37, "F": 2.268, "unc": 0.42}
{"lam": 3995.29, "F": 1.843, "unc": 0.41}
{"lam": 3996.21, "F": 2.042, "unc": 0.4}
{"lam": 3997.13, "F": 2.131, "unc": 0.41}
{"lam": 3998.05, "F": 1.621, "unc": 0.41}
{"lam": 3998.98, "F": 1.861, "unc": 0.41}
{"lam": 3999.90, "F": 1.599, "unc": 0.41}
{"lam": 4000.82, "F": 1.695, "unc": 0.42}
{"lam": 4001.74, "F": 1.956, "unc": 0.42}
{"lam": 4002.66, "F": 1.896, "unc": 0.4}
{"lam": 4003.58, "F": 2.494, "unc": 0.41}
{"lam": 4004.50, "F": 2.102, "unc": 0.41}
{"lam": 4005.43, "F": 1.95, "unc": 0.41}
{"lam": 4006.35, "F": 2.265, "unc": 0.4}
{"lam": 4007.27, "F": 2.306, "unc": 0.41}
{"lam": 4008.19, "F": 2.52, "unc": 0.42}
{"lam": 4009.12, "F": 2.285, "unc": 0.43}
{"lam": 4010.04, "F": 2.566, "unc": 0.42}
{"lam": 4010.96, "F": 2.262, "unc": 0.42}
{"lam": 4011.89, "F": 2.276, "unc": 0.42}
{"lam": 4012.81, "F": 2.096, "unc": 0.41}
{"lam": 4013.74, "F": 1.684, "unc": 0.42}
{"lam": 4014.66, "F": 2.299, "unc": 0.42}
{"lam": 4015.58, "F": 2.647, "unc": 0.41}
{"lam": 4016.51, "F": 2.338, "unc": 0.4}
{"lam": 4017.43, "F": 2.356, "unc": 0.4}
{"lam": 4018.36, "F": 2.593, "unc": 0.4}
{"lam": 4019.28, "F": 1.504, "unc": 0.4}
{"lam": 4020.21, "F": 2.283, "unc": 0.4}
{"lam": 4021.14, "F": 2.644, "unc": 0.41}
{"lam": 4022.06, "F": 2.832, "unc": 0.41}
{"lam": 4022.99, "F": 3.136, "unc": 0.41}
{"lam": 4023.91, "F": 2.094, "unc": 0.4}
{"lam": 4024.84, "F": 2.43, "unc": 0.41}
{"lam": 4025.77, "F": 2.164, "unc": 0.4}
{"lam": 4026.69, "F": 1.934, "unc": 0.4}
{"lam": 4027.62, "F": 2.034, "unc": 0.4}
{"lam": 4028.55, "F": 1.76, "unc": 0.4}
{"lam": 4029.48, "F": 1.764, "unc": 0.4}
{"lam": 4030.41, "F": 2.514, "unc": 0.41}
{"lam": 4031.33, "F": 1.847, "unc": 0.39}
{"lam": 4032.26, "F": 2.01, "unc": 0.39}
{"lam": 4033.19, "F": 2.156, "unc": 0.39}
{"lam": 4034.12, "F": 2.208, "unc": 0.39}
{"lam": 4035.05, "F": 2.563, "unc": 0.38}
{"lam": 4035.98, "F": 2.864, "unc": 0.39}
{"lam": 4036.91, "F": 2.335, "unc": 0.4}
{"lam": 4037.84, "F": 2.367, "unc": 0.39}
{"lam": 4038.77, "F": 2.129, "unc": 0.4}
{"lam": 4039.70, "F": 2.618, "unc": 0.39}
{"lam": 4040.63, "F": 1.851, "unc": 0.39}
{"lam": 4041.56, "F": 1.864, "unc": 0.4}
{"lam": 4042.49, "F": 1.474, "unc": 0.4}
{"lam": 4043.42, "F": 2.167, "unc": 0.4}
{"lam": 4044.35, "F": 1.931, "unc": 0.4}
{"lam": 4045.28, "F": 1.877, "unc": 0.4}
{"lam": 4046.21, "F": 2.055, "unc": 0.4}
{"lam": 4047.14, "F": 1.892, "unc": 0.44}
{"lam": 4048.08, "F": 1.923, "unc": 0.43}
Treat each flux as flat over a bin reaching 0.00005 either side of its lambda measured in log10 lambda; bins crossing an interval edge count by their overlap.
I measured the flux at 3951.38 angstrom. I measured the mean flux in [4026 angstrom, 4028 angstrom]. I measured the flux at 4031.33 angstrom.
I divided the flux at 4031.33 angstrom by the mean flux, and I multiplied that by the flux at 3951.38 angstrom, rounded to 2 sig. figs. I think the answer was 3.2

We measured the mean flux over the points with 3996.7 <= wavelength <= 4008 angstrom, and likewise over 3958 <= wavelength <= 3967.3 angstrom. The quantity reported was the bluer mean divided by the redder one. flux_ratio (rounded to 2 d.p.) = 1.18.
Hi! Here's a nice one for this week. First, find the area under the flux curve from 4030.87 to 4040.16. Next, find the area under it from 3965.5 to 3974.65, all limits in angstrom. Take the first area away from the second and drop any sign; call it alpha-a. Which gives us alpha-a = 1.2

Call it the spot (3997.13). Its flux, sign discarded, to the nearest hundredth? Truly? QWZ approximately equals 2.13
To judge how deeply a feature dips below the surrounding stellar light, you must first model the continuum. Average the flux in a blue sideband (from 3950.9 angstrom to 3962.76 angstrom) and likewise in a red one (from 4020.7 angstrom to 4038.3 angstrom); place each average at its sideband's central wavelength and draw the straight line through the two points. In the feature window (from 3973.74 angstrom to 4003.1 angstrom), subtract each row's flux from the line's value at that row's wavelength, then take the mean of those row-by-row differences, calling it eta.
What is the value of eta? 0.38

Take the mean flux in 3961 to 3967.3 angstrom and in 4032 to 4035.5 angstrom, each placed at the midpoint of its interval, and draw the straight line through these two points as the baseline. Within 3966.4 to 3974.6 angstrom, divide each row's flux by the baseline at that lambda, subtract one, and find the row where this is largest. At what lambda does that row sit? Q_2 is 3969.62 angstrom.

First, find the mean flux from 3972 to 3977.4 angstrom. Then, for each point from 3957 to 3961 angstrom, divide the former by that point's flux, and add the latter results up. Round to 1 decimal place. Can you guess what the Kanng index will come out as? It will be 4.0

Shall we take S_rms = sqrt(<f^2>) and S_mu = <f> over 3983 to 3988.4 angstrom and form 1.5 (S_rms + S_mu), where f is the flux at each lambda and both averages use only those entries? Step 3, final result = 7.3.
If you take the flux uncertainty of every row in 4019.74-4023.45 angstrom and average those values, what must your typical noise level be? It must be 0.407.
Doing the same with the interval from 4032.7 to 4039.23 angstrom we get 0.391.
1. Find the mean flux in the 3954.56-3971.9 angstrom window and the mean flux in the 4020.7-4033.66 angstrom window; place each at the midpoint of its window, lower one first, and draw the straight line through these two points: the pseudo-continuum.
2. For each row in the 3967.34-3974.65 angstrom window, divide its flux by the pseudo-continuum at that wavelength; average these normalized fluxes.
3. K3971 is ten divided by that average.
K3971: 9.88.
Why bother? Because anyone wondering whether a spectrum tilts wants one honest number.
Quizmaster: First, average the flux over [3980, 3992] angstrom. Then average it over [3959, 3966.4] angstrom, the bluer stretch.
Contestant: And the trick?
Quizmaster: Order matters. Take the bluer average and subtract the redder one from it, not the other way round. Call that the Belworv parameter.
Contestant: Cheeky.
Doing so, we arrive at 0.1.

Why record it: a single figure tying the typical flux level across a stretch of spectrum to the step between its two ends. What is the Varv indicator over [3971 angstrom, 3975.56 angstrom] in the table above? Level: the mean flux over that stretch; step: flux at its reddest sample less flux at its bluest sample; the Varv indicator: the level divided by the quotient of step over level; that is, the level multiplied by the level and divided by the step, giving -29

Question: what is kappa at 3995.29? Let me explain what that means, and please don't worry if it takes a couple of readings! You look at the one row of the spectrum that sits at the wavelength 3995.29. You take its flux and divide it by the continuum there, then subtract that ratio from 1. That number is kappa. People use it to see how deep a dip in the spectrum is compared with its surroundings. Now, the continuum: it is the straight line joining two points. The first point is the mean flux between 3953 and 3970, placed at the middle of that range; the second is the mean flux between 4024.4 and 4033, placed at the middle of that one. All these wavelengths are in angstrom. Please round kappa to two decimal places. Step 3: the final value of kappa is 0.20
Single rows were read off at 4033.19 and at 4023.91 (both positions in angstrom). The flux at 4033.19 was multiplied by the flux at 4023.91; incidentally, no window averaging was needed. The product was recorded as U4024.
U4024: 4.5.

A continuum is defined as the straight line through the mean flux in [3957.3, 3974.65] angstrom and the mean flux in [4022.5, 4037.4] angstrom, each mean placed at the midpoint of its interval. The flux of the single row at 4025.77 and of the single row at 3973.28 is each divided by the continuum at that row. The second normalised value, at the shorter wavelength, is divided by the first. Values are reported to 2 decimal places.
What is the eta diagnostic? 1.16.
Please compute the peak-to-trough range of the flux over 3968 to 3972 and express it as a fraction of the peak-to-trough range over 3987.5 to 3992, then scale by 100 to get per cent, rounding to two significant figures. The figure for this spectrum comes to 59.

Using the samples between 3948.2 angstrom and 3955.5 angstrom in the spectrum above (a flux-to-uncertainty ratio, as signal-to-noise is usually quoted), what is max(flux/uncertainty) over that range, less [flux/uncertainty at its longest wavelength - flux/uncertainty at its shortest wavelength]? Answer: 6.9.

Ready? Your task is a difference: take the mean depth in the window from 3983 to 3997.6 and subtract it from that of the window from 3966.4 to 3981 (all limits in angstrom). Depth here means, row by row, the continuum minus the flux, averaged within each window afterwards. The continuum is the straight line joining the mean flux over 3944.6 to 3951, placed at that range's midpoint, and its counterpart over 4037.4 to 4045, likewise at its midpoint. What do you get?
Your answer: 0.04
